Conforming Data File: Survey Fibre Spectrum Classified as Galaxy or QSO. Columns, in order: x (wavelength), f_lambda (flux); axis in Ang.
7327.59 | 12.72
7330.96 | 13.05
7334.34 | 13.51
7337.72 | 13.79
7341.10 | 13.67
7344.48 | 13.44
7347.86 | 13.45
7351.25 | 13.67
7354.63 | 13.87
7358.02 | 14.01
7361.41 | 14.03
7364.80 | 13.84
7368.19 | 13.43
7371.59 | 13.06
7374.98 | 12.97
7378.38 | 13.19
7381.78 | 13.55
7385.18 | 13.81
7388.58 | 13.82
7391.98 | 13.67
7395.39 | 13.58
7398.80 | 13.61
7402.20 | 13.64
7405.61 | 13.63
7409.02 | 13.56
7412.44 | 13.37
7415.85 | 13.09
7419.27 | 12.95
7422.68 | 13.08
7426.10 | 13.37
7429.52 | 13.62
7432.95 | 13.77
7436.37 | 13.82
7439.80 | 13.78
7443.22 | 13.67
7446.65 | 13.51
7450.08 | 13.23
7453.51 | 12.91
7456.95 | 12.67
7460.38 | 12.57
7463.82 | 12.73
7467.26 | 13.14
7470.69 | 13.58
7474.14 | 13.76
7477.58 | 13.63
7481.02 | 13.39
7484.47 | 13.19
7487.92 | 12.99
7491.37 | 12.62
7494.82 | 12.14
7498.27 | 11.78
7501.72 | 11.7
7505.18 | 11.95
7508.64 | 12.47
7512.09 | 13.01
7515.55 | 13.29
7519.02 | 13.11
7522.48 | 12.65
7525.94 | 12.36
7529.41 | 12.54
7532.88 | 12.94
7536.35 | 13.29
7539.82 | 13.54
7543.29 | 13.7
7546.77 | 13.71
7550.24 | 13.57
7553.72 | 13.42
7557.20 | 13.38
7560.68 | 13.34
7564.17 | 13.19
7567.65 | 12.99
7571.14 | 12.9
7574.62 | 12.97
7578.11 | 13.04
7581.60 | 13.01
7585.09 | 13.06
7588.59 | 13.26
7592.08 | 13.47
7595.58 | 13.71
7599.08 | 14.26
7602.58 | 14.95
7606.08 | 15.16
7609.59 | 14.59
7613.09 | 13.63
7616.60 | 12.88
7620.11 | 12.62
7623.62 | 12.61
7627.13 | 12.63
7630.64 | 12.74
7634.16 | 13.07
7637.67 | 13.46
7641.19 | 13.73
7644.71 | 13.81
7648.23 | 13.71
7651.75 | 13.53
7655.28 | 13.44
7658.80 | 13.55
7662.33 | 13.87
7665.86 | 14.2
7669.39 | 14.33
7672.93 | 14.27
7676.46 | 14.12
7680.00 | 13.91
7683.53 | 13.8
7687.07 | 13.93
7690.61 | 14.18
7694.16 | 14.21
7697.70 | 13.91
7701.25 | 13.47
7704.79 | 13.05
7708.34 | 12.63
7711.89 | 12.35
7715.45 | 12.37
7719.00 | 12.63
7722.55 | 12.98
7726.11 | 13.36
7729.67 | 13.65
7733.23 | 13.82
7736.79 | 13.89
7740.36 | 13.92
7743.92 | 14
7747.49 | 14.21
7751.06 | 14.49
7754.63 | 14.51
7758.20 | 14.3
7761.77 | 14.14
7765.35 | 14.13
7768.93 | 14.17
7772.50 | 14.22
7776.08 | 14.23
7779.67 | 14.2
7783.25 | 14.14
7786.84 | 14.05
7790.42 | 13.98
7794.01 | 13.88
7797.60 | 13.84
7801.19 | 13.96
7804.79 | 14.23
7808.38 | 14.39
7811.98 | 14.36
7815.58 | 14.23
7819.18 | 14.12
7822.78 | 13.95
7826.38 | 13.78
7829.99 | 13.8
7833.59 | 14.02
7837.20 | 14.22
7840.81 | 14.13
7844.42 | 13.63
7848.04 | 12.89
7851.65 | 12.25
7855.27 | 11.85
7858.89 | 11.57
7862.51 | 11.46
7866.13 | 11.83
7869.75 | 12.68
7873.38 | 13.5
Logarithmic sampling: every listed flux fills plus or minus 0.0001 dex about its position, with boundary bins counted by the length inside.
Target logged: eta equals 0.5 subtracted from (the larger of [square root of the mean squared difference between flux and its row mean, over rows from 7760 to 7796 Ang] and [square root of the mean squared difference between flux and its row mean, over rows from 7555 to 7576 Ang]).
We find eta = -0.31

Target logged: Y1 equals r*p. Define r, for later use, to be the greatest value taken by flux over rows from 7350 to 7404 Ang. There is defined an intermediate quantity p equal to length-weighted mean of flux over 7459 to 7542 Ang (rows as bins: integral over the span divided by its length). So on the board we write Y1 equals 180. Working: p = 12.9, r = 14.03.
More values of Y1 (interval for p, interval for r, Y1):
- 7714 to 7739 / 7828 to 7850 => 189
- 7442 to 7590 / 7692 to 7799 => 189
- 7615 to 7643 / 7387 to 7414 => 179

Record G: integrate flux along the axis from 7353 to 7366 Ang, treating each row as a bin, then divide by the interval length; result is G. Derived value 13.9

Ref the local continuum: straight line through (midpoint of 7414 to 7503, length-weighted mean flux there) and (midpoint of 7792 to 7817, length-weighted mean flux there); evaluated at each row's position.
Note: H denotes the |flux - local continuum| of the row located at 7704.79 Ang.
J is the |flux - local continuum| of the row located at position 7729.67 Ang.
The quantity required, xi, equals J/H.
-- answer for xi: 0.3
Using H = 0.78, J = 0.253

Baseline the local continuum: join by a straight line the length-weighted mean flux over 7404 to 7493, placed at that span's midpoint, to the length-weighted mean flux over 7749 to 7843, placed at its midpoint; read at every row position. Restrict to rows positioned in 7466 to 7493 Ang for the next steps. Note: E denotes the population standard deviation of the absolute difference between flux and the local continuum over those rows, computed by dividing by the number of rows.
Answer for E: 0.21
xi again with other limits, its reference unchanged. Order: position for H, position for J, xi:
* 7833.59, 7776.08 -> 1.0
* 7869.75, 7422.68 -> 0.0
